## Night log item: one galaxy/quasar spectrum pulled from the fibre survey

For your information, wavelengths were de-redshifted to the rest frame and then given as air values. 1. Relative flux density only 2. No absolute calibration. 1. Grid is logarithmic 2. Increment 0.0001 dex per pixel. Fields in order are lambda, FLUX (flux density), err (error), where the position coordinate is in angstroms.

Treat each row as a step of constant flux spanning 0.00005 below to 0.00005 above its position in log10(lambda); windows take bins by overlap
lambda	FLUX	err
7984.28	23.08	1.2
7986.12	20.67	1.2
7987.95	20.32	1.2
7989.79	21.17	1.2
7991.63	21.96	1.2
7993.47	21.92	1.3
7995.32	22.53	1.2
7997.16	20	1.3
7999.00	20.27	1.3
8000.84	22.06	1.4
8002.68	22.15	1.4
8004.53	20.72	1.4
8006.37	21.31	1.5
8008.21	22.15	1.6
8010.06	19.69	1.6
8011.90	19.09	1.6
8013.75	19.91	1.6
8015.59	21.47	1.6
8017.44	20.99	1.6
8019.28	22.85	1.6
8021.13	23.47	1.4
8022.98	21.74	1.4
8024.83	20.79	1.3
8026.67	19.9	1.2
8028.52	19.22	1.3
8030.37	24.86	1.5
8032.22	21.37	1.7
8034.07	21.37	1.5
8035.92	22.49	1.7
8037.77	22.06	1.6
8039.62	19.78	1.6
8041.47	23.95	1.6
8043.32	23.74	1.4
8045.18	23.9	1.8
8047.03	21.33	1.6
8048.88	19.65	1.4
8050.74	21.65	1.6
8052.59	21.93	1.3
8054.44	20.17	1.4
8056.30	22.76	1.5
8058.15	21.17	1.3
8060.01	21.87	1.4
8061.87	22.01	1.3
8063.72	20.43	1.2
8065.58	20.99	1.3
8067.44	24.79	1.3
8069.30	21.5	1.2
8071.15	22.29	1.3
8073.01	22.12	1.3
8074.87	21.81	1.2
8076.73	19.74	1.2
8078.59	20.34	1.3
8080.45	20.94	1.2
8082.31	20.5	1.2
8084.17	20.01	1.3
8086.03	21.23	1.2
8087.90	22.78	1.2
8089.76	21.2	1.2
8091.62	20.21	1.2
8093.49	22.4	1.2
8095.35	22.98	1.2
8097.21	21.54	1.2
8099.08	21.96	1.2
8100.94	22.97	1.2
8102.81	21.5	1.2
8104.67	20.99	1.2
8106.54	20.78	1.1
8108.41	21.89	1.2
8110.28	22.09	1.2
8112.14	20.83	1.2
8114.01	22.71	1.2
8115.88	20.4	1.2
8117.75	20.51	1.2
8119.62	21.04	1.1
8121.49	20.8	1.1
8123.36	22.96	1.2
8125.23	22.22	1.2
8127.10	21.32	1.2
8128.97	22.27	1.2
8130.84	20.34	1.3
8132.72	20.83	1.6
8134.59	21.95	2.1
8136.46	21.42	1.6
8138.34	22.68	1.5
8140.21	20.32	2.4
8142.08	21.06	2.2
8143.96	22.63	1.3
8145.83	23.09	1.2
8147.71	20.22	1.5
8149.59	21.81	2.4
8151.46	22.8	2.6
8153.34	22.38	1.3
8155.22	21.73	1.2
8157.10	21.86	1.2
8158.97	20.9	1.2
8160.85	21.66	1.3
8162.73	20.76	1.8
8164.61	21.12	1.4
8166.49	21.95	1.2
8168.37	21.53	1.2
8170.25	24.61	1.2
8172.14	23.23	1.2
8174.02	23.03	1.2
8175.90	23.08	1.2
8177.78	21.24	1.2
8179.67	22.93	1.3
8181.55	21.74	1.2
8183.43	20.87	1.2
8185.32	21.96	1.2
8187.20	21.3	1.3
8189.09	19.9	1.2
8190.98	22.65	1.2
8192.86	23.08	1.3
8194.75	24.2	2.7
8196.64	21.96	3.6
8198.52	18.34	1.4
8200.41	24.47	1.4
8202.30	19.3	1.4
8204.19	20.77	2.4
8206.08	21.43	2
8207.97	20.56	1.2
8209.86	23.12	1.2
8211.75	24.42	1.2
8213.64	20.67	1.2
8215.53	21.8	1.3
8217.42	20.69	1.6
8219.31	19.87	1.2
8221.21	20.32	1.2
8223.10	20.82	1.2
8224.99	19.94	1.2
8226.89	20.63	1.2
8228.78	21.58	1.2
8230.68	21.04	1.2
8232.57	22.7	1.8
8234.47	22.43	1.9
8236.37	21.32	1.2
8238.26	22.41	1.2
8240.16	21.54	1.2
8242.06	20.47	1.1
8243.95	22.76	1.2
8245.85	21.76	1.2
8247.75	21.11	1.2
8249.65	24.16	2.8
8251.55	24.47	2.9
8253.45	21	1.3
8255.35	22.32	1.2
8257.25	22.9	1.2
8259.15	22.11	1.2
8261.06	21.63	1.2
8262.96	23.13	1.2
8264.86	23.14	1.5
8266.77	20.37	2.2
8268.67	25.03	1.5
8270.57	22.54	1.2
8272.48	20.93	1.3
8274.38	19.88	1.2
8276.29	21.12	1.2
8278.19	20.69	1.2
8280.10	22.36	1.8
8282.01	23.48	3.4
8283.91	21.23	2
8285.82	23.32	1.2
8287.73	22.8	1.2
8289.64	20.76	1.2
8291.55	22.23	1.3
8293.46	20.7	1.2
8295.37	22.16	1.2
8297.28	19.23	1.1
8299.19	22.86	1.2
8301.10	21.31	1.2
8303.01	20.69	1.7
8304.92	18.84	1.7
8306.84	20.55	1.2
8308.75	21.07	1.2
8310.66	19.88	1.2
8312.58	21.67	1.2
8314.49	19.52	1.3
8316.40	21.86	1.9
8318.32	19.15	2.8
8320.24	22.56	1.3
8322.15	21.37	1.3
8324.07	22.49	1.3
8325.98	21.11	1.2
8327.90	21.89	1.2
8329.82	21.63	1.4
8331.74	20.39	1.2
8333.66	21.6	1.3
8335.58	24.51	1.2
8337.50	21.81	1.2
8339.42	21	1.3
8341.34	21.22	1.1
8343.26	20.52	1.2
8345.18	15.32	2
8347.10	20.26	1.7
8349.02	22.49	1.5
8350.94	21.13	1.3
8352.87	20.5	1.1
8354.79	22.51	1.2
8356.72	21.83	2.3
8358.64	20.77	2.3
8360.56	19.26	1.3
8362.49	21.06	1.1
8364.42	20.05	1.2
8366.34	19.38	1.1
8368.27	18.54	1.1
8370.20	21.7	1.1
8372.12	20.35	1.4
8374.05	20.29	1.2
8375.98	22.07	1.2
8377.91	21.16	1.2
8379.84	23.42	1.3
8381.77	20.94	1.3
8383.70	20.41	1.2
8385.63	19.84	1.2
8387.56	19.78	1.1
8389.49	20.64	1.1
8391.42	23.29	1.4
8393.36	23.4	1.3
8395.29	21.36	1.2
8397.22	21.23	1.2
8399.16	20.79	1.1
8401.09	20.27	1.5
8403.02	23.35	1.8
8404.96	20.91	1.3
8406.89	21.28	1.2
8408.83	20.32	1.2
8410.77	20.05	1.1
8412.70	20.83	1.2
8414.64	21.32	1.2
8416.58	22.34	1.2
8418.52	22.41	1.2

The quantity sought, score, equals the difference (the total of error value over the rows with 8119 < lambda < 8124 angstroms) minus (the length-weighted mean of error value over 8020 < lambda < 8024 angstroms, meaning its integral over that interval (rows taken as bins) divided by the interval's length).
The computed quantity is 2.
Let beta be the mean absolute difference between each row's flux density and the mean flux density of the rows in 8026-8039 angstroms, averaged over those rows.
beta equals 1.31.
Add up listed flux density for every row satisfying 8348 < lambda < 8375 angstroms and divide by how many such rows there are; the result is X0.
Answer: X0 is 20.7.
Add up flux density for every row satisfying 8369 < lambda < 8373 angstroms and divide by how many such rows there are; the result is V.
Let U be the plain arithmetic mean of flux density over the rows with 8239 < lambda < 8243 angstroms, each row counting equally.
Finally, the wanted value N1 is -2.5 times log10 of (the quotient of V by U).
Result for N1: 0.00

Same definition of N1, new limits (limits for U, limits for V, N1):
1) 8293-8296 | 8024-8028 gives 0.06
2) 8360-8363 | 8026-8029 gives 0.03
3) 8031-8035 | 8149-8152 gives -0.05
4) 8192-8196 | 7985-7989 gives 0.15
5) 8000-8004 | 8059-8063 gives 0.01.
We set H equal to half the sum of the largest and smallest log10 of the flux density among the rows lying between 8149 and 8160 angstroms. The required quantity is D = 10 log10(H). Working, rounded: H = 1.339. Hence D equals 1.27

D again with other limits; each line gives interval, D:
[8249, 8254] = 1.32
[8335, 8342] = 1.32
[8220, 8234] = 1.23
